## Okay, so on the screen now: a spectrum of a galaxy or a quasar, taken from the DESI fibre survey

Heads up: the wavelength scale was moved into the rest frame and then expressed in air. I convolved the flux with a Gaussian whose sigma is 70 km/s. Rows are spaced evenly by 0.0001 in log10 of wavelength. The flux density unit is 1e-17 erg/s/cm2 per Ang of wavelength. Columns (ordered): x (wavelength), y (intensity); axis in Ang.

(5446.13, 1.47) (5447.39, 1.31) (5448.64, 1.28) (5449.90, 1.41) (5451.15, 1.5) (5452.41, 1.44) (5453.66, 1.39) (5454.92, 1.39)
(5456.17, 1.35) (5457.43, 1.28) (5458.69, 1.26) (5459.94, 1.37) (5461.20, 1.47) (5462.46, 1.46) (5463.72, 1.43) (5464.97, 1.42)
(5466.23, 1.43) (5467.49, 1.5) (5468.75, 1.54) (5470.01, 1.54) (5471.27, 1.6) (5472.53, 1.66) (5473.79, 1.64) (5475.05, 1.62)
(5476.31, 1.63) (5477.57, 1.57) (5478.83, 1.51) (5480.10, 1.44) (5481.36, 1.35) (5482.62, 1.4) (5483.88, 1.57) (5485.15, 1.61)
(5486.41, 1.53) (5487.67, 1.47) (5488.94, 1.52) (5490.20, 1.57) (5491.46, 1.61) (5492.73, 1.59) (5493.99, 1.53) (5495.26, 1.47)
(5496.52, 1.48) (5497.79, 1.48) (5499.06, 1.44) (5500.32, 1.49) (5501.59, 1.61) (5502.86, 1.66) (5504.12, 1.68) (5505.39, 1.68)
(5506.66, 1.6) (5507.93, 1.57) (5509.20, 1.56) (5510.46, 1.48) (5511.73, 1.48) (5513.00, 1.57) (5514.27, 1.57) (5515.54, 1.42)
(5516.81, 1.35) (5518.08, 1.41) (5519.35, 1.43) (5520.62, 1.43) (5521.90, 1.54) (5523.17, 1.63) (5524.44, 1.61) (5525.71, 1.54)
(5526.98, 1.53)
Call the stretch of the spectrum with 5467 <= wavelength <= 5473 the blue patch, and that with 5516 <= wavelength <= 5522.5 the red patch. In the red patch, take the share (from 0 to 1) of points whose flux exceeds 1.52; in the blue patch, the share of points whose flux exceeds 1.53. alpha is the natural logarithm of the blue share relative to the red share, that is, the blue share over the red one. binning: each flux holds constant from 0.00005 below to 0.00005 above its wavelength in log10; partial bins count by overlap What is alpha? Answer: 1.4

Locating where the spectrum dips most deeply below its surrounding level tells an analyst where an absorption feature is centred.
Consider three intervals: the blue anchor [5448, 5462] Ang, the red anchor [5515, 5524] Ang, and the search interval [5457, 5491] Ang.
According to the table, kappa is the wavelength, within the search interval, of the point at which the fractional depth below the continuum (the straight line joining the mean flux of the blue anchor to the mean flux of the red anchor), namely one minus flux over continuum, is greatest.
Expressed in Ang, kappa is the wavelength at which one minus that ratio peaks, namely 5458.69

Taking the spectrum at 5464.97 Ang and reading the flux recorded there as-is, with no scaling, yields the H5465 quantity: 1.42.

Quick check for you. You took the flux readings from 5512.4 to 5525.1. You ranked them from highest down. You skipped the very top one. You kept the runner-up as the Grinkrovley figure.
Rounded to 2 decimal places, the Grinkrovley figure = 1.61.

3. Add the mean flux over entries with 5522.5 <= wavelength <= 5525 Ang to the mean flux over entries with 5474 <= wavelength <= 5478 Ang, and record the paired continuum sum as 3.23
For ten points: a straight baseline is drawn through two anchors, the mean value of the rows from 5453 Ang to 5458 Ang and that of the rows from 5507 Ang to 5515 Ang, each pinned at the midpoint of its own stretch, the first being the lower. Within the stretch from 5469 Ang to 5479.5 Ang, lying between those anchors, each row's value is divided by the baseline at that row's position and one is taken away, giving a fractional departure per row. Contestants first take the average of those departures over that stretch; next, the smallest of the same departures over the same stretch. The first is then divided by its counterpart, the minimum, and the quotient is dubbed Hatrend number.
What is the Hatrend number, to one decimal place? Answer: 2.3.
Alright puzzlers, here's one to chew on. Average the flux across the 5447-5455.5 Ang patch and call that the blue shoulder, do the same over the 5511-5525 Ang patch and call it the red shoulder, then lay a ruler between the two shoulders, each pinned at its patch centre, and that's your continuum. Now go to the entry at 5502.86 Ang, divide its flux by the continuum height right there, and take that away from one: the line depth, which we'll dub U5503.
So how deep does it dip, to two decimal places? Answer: -0.13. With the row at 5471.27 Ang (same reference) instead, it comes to -0.13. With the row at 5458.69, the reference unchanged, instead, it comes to 0.10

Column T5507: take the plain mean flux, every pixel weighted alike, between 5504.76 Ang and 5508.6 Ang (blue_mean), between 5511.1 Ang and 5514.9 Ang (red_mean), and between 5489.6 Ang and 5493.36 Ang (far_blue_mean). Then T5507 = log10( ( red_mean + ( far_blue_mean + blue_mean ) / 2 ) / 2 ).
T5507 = 0.196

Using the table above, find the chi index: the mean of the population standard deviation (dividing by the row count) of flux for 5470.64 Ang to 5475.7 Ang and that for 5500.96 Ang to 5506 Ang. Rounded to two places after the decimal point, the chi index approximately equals 0.03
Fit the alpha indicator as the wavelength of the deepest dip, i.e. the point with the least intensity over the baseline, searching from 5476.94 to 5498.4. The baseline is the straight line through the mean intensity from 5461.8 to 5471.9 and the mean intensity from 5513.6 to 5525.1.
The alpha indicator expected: 5481.36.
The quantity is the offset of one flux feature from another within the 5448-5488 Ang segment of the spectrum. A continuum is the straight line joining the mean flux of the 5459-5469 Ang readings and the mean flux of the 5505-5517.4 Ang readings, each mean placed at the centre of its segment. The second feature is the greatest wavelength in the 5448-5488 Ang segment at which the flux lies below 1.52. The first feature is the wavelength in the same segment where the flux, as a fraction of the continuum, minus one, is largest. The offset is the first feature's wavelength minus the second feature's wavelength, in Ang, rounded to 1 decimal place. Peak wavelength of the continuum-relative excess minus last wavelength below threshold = -15.1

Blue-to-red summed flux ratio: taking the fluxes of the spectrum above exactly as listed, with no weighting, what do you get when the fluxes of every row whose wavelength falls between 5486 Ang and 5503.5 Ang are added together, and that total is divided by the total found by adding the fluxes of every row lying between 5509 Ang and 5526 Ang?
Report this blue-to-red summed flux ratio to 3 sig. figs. 1.02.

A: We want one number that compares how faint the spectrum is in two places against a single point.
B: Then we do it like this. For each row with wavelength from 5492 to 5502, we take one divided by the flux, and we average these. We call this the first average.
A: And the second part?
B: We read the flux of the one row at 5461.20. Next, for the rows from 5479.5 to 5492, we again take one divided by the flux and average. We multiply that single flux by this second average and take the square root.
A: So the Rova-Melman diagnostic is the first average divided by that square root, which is 0.670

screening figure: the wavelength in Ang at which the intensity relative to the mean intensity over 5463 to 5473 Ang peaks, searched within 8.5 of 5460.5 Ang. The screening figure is 5468.75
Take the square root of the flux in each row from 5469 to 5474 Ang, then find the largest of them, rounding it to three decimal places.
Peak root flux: 1.288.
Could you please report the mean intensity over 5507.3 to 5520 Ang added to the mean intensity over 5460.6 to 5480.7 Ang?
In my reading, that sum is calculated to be 3.01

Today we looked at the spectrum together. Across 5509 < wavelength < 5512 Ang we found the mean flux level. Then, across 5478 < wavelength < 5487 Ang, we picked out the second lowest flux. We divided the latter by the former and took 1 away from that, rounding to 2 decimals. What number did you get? -0.07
